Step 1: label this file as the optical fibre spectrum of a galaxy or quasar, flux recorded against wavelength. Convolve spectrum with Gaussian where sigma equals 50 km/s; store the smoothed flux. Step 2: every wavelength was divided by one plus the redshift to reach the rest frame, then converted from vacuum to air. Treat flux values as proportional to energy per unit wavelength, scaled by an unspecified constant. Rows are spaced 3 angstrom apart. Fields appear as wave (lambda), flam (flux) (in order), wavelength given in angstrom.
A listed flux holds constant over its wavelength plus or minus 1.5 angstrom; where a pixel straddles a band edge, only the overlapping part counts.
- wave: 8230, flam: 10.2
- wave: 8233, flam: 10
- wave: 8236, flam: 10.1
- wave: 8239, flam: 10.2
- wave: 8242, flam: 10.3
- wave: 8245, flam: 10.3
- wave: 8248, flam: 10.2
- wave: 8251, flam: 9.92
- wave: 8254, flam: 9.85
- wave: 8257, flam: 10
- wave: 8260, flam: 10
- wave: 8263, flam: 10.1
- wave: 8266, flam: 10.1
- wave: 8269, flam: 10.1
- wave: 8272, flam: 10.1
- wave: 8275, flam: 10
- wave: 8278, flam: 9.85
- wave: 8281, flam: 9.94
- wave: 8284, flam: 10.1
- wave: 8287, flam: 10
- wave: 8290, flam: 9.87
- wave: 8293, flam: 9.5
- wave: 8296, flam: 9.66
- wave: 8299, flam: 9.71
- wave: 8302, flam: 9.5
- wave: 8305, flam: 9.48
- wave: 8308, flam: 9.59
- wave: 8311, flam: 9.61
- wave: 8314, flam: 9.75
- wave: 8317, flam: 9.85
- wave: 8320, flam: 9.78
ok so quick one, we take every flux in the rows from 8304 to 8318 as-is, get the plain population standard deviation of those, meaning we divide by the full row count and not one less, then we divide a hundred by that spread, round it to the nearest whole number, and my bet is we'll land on 772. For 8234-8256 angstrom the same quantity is 606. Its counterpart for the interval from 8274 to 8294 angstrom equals 558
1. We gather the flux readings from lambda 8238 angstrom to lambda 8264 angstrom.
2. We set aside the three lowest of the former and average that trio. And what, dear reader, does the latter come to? 9.9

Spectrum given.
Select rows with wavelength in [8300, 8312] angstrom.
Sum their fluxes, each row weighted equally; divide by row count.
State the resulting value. 9.5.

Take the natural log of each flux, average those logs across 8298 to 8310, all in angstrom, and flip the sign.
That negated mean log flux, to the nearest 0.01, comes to -2.26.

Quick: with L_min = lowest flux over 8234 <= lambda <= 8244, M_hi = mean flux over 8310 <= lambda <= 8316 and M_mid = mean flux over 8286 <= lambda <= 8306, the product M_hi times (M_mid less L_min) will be -4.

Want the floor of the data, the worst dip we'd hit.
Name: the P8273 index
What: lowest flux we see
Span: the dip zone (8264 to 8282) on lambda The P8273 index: 9.85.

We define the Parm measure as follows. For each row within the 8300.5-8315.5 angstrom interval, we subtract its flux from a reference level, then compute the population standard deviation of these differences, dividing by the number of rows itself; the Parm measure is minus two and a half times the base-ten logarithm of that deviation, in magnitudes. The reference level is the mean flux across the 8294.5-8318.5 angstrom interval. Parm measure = 2.5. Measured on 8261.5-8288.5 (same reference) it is 2.7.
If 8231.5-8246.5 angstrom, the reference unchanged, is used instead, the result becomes 2.3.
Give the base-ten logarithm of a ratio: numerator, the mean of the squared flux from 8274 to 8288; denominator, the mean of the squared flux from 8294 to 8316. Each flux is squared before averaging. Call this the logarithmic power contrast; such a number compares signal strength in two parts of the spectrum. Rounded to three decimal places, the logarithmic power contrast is 0.032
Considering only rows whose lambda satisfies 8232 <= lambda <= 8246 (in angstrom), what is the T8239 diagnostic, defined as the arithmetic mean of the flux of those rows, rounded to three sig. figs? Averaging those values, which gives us 10.2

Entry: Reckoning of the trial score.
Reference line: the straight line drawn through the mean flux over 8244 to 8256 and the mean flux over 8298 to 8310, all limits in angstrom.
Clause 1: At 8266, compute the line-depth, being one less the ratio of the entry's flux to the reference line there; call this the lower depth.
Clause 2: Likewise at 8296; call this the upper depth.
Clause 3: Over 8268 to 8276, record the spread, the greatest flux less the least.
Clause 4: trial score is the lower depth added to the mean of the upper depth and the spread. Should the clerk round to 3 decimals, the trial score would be 0.030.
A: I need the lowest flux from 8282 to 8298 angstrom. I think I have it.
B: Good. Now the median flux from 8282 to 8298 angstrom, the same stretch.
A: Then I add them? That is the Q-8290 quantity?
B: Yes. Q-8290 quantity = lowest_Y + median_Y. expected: 19.4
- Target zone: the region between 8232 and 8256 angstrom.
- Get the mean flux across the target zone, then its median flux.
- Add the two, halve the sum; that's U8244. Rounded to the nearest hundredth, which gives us 10.13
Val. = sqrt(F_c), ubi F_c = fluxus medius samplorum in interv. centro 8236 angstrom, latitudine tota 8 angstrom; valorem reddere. 3.18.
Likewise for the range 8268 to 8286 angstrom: 3.16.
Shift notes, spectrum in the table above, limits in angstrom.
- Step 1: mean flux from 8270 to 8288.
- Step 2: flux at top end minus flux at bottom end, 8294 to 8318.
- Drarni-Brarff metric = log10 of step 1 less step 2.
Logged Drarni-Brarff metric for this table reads 0.992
